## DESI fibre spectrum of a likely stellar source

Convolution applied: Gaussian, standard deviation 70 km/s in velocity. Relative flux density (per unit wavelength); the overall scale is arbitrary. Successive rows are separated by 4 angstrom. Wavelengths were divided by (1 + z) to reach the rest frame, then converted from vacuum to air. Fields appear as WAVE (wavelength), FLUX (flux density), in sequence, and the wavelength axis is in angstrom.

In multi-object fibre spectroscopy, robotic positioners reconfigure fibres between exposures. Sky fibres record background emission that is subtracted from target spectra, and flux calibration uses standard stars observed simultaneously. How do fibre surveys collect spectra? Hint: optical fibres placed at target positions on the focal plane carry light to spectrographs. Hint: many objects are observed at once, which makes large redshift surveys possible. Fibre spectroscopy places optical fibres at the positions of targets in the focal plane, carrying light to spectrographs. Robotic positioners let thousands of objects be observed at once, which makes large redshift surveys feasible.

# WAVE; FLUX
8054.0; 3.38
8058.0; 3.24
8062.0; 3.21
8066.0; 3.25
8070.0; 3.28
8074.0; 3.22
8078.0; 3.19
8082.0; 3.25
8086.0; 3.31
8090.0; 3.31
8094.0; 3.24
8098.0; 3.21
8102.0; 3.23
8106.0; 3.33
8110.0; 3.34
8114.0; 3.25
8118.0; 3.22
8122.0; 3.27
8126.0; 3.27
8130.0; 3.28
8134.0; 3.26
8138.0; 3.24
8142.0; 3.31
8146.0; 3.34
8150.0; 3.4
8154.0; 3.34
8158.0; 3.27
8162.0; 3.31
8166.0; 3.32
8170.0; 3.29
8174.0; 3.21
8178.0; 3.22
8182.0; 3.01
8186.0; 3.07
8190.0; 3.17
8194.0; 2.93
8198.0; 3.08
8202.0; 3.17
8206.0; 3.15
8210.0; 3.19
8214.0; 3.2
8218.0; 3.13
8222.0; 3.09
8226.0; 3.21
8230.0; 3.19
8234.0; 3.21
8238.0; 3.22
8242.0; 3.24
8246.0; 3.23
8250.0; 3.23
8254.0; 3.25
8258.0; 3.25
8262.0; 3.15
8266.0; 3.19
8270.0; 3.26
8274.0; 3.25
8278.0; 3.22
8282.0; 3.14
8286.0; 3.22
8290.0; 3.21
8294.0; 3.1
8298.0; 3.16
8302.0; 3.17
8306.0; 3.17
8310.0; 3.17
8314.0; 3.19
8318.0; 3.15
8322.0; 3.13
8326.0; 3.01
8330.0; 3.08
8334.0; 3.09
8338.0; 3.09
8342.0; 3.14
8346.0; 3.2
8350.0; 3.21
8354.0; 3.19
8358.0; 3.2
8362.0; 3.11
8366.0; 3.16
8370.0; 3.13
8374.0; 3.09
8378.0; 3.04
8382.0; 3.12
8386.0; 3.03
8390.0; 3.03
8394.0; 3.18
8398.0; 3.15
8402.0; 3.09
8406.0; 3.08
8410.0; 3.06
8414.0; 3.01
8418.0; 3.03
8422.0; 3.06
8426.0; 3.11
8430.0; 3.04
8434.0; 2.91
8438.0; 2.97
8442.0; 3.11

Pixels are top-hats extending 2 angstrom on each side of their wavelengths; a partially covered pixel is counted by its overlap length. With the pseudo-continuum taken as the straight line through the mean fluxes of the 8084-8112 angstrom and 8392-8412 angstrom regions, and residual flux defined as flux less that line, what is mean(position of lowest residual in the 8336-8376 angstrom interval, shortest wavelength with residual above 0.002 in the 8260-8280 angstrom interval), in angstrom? 8302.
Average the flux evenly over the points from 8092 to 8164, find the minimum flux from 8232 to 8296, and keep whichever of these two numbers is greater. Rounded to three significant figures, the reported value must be 3.28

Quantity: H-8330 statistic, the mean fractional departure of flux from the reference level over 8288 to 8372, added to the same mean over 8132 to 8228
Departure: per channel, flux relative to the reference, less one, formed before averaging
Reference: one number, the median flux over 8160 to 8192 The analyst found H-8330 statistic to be -0.025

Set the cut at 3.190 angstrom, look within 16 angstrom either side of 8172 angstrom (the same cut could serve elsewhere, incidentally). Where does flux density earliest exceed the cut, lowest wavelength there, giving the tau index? 8158.0 angstrom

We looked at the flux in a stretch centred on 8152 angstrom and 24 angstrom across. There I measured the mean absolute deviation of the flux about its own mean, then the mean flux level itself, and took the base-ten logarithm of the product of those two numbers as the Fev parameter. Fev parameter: -0.98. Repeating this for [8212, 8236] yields -0.88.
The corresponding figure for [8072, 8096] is -0.91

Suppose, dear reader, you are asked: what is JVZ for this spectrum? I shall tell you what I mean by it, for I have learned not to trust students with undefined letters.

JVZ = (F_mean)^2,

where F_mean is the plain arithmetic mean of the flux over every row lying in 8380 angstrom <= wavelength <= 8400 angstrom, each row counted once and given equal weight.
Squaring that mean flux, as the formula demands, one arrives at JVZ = 9.6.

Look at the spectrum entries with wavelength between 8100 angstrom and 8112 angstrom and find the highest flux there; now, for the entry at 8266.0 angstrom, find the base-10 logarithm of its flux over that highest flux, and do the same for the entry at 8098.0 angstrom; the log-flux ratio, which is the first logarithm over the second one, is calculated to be 1.2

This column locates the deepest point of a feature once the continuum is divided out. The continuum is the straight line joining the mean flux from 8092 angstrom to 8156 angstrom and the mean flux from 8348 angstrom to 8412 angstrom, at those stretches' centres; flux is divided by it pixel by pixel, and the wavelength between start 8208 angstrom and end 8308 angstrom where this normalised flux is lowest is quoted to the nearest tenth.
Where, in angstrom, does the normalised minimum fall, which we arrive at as 8222.0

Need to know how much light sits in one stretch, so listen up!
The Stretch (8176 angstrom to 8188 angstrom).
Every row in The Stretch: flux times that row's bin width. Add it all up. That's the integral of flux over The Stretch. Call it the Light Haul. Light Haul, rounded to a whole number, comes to 37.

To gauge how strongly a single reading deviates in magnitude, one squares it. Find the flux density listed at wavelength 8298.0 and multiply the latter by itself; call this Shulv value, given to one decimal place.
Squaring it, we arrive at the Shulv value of 10.0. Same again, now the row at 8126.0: 10.7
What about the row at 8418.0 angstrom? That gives 9.2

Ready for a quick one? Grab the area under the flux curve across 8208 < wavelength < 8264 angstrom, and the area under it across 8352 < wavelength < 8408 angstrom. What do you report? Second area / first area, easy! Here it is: 0.973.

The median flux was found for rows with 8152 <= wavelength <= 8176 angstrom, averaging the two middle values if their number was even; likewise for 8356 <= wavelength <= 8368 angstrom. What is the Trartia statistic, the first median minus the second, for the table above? 0.14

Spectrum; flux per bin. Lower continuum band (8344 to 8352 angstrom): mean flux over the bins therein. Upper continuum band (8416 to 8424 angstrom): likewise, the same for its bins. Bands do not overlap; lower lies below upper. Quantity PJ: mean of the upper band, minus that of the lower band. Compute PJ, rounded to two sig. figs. -0.16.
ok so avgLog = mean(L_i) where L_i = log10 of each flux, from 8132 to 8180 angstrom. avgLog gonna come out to 0.517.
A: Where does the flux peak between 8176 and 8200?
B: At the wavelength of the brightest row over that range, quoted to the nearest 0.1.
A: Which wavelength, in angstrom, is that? 8178.0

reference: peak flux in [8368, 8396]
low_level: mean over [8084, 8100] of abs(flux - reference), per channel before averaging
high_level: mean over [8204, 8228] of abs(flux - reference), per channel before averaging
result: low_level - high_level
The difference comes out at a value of 0.049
